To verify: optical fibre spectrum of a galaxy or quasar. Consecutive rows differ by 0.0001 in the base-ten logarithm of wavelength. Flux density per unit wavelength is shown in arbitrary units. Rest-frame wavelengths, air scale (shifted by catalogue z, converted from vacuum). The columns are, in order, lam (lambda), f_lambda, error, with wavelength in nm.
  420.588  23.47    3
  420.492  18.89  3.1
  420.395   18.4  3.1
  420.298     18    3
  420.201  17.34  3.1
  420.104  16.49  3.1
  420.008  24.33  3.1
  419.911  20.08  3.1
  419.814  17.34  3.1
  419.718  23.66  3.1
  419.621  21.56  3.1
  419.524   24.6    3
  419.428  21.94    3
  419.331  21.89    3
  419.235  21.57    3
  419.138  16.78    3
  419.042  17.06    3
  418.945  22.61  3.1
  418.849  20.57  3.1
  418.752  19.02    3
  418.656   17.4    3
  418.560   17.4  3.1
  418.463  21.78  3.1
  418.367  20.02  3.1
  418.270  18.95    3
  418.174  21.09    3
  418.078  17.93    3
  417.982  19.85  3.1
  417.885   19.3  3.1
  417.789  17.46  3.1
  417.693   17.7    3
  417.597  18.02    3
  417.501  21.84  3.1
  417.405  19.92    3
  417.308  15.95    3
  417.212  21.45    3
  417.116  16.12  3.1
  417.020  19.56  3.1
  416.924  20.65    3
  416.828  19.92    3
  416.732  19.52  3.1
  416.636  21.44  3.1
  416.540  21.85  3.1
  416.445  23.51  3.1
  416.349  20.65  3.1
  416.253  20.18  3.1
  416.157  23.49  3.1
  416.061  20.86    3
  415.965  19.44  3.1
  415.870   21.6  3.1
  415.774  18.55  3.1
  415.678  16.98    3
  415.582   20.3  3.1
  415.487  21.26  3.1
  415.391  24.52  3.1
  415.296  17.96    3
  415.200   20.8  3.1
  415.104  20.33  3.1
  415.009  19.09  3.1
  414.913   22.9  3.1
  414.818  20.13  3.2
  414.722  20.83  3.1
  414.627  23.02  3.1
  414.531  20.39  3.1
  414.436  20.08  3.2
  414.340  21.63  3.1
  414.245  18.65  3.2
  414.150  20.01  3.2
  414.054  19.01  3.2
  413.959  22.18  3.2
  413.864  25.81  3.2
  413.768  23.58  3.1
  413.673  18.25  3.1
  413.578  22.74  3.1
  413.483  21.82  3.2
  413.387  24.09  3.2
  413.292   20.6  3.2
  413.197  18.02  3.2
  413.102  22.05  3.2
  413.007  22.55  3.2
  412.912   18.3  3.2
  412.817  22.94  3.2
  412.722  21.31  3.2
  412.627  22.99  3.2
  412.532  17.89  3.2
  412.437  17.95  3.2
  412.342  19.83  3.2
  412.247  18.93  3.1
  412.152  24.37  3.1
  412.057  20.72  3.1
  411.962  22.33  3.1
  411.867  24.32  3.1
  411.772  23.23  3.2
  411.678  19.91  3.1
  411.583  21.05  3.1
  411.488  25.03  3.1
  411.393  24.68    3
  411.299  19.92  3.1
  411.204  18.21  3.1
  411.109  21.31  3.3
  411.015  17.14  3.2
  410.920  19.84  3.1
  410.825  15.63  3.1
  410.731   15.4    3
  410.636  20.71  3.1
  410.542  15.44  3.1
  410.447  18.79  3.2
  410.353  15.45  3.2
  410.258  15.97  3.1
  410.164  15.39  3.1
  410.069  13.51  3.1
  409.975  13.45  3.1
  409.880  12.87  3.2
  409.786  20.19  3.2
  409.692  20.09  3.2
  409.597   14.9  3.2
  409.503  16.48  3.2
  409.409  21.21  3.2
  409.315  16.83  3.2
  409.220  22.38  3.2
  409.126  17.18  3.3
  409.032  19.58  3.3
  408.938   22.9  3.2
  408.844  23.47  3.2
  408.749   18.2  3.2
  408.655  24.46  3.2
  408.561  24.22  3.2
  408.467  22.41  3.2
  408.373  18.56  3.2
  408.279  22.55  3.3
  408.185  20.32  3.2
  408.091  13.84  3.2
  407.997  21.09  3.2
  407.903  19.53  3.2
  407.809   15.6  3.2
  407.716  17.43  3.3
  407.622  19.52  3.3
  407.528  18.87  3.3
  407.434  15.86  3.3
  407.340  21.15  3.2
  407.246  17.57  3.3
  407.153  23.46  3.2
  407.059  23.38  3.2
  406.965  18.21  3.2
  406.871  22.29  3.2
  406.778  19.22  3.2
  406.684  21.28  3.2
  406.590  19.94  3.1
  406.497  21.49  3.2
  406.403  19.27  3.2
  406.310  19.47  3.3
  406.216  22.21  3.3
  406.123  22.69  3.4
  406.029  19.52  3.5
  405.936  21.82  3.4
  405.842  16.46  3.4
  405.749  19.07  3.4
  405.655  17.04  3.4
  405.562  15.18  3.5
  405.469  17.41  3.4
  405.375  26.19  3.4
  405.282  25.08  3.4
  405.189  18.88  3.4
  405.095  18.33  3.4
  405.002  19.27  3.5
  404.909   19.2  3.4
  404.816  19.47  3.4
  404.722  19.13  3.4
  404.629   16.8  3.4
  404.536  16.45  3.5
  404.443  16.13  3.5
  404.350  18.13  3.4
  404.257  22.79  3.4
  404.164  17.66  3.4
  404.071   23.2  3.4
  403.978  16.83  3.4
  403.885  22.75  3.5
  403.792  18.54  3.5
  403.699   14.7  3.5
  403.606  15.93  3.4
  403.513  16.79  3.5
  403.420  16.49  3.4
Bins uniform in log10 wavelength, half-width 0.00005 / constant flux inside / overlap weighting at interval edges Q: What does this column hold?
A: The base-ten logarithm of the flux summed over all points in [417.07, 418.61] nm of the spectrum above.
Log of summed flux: 2.48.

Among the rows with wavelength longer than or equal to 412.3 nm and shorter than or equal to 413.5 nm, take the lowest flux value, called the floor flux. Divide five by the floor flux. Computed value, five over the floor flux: 0.28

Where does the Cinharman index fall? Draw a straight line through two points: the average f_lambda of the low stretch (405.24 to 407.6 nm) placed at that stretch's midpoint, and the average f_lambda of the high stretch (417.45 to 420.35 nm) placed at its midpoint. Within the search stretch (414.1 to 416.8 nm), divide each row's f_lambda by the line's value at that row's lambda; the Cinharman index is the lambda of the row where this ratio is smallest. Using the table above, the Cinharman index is 415.678 nm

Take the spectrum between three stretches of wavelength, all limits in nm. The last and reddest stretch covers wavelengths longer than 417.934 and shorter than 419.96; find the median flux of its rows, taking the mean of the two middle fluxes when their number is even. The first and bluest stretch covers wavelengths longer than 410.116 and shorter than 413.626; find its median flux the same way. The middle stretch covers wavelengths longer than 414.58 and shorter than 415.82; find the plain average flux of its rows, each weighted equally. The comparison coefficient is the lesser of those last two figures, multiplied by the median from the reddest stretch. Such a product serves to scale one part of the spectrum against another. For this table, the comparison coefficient 412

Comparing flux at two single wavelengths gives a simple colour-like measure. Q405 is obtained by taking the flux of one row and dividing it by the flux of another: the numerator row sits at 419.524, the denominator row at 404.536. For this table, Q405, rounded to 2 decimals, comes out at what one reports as 1.50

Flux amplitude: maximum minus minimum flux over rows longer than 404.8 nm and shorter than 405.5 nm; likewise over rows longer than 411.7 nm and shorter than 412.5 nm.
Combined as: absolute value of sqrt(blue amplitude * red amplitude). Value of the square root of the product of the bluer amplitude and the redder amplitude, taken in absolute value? 7.5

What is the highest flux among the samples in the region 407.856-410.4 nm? 24.46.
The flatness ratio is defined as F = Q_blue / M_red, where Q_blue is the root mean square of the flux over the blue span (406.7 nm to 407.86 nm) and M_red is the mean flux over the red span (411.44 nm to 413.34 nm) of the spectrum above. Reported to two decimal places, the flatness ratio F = 0.92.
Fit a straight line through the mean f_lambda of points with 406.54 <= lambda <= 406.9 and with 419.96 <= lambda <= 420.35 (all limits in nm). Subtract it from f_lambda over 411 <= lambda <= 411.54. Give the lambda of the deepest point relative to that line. 411.015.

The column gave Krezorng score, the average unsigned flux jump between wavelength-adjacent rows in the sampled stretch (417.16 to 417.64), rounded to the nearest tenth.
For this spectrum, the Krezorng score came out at 3.8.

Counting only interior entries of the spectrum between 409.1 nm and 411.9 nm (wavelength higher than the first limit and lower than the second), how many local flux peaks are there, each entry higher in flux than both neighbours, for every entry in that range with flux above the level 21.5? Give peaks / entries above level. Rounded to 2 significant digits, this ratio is 1.8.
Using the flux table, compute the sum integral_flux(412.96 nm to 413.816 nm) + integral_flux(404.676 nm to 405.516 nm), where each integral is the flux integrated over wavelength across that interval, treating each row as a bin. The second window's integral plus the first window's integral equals 35.5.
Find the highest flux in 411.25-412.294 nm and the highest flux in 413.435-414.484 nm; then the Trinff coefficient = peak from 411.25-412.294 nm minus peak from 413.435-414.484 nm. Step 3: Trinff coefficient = -0.8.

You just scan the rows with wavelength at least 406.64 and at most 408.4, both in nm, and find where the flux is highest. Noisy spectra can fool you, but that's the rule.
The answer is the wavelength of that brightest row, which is 407.153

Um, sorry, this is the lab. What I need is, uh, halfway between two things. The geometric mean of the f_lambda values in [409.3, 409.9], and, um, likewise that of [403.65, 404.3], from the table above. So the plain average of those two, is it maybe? 18.3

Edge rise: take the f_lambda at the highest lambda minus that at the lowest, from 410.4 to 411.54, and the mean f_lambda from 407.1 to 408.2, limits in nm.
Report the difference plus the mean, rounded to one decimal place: 24.9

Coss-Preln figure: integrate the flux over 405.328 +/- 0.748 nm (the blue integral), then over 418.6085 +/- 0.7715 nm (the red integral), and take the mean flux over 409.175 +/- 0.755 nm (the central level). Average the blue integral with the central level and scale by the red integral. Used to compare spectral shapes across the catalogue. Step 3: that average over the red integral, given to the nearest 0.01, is 0.81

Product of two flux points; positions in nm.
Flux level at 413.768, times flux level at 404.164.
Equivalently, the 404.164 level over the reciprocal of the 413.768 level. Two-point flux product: 416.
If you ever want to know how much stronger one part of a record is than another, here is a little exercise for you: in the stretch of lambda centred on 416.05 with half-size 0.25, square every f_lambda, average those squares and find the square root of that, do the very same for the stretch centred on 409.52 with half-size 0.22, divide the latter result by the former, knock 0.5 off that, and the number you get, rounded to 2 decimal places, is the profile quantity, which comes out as 0.35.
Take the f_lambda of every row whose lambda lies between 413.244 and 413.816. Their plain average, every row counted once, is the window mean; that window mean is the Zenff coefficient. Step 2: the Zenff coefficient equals 21.8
